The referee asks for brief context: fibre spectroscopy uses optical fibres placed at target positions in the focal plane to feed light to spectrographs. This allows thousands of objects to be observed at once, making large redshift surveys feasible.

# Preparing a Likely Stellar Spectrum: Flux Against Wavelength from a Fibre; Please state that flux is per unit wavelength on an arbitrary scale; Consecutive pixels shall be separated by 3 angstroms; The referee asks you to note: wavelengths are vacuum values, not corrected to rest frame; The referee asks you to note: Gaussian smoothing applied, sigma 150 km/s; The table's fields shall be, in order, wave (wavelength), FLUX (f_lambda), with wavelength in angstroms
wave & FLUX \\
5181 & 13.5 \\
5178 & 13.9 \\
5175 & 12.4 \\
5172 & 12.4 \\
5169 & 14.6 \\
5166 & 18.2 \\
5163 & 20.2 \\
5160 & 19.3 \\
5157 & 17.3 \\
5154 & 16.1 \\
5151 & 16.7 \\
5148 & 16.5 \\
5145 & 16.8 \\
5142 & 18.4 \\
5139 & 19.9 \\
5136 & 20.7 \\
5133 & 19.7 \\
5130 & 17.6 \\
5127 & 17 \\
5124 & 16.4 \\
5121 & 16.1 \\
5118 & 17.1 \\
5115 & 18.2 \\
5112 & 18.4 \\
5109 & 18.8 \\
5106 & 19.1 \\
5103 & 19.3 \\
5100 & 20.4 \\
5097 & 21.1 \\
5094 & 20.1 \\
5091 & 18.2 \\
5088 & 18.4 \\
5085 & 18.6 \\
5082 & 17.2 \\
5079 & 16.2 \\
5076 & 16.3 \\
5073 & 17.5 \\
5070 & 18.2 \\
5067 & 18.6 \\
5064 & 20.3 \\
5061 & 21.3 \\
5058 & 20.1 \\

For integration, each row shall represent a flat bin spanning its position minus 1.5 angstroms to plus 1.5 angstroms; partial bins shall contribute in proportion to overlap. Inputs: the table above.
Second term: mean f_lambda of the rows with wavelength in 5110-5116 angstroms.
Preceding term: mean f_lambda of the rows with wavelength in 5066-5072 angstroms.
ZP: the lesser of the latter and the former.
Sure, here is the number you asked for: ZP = 18.3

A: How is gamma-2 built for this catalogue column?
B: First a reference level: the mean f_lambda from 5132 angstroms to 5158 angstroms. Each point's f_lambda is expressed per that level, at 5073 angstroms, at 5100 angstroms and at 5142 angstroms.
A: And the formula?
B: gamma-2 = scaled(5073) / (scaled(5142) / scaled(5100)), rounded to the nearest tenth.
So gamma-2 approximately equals 1.1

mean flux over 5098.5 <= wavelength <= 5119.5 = 18.8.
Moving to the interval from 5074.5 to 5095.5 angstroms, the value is 17.9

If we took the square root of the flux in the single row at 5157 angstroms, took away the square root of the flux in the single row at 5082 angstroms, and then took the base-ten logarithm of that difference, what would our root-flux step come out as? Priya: -1.9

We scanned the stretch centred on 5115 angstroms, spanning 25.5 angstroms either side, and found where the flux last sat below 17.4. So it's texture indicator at 5127 angstroms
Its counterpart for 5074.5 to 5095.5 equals 5082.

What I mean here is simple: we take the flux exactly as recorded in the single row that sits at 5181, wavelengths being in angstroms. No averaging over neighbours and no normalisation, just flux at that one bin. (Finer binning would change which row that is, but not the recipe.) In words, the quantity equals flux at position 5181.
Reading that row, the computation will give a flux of 13.5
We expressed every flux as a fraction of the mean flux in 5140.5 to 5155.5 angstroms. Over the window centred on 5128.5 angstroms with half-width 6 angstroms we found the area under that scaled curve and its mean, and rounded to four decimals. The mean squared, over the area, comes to 0.0872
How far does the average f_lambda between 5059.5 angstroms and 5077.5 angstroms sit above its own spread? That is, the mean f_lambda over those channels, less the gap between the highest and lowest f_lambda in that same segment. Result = 13.7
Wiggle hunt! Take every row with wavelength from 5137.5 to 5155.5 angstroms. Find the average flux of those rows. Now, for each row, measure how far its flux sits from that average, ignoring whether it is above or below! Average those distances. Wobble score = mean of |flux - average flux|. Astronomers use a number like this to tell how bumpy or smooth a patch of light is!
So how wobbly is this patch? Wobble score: 1.17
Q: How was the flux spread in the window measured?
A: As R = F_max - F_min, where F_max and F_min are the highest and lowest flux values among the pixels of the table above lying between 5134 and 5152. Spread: 4.20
